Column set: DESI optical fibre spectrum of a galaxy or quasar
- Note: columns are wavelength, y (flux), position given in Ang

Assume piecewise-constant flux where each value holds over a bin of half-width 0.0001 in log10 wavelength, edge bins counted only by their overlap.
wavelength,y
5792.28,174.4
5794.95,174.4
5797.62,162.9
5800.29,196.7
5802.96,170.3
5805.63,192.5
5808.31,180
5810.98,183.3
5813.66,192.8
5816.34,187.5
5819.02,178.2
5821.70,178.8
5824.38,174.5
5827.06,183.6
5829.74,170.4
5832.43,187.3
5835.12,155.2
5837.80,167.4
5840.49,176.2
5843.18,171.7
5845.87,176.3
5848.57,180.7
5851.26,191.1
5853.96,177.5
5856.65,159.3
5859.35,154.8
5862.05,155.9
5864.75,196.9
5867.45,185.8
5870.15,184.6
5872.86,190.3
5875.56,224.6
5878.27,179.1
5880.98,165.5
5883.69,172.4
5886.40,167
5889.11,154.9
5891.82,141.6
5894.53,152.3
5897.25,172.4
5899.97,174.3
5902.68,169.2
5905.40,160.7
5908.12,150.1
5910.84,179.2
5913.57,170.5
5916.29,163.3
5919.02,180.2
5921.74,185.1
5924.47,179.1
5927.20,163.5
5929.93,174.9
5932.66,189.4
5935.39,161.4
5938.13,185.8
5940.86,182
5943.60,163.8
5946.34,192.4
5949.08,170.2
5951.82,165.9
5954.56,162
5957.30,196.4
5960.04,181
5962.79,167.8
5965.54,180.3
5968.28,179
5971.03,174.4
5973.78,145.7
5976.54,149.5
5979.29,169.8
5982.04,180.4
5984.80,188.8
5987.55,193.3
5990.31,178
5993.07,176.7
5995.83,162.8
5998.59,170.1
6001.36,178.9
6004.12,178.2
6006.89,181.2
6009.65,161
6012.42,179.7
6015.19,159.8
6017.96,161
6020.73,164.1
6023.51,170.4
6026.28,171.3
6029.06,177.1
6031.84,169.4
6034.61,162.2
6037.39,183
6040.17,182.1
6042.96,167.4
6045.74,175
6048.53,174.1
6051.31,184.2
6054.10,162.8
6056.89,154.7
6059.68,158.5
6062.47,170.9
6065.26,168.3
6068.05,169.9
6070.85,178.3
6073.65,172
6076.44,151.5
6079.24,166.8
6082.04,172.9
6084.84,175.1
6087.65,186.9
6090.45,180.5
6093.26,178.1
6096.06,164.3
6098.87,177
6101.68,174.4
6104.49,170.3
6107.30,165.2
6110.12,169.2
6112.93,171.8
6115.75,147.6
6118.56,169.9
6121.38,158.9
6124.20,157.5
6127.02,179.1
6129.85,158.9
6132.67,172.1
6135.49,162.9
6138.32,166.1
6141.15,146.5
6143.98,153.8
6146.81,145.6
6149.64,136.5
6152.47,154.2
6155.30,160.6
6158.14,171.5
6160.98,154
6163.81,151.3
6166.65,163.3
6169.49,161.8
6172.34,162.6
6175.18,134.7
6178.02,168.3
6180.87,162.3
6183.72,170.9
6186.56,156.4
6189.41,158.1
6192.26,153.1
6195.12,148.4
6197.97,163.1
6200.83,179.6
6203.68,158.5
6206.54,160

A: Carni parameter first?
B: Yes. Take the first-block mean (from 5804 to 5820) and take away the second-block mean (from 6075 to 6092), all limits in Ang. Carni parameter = 13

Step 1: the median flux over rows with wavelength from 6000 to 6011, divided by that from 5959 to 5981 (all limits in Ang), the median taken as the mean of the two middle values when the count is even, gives 1.037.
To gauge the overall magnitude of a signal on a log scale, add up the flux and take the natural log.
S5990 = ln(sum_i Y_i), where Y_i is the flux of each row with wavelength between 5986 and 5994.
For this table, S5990 6.306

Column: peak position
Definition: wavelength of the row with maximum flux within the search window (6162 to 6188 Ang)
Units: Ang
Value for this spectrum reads 6183.72 Ang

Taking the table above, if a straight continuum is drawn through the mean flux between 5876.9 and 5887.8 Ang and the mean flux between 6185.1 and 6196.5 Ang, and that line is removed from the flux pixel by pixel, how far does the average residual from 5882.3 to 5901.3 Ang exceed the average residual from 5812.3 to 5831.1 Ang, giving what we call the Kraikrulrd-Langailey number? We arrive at -15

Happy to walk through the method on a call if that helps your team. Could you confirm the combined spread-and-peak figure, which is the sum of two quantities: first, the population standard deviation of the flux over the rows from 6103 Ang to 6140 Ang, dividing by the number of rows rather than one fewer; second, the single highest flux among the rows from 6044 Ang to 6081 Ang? 192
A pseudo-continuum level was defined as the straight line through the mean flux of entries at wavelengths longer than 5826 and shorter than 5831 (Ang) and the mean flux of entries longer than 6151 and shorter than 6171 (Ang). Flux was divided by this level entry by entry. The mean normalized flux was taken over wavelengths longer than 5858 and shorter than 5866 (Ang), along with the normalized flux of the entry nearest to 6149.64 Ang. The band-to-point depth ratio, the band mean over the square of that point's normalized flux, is 1.3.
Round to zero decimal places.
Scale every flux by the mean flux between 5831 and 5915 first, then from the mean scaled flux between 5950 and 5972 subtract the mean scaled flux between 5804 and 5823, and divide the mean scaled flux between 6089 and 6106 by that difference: -20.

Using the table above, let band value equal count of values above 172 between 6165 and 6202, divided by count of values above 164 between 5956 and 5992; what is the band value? 0.1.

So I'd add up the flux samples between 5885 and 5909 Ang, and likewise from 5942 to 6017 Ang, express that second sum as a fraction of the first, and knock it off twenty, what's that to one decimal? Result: 16.8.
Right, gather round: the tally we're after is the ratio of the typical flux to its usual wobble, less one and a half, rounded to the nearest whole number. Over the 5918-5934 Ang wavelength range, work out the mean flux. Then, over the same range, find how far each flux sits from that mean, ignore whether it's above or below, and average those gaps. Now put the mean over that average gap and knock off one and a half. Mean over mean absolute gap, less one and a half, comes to 27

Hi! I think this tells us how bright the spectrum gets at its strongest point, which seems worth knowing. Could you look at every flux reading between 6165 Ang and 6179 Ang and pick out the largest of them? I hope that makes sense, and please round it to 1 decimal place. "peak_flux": 168.3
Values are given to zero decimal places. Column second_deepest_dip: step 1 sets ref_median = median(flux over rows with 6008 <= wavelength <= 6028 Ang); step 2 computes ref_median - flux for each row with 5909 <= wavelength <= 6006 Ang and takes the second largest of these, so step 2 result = 15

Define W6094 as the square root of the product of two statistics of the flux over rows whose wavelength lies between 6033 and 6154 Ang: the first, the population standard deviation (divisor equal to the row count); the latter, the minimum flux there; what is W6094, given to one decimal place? 39.3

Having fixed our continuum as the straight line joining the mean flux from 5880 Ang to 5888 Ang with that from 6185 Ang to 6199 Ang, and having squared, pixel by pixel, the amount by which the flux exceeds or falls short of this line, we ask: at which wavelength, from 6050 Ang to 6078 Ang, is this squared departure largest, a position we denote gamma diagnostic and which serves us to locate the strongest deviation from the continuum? 6051.31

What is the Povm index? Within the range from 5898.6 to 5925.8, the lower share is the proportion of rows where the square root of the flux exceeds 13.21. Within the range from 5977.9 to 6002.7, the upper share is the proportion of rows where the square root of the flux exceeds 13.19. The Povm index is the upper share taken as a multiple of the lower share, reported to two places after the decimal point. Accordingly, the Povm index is 1.67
